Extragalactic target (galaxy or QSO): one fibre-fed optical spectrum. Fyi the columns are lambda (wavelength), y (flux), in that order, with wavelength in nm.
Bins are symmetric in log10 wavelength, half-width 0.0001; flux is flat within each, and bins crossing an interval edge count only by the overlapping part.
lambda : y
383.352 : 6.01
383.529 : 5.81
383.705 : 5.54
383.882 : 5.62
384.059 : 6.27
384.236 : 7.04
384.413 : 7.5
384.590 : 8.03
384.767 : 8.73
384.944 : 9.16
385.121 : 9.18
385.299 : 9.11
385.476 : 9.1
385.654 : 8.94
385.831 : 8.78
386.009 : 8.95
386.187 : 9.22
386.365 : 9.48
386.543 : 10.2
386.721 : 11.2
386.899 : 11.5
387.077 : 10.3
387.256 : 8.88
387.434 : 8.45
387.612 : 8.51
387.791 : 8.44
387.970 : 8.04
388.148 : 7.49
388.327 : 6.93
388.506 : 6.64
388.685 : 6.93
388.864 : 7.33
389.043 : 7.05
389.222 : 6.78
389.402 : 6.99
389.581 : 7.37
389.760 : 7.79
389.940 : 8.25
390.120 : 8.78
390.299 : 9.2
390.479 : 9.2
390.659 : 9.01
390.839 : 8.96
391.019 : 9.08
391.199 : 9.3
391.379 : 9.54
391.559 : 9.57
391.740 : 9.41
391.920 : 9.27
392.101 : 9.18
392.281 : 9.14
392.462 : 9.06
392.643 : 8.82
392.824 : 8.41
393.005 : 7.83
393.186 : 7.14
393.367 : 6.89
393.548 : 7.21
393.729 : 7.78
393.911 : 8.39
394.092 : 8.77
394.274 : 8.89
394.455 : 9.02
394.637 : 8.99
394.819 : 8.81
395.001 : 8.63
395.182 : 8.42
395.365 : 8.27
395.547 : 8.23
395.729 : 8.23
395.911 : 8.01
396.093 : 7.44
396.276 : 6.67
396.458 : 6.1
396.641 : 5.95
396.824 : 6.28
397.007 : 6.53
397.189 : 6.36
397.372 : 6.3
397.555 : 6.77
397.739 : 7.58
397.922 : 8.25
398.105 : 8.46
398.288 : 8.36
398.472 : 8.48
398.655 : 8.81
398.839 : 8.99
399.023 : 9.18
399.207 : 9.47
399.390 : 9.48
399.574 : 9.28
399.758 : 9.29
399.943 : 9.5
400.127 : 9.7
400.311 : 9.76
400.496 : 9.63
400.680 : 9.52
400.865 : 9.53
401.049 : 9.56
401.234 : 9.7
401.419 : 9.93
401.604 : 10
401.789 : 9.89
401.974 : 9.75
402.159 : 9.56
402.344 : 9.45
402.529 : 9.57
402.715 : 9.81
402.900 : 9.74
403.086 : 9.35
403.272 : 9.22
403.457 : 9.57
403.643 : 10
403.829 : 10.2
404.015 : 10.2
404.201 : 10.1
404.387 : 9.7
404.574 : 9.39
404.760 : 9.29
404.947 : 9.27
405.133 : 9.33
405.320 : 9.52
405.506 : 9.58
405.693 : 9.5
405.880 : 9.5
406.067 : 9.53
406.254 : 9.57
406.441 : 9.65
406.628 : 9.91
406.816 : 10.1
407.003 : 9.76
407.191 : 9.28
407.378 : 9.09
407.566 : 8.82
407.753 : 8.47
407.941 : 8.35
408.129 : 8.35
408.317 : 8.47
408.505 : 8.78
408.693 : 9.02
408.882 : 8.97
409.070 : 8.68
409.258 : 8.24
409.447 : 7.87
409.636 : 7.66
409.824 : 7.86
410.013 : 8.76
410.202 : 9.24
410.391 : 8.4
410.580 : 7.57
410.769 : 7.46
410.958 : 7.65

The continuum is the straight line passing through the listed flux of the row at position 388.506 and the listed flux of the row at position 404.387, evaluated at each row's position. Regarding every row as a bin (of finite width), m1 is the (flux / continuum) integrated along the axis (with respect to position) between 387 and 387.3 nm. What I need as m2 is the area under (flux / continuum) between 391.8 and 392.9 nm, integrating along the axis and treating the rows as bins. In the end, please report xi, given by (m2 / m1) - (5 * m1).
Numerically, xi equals 1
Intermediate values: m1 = 0.5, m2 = 1.34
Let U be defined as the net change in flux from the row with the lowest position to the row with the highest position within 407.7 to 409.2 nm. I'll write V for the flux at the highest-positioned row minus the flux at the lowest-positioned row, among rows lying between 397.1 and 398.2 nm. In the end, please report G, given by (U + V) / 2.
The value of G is 1.2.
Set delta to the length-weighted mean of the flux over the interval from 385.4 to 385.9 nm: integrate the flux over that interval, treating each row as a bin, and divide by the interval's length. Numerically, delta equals 8.9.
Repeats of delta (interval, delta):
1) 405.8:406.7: 9.6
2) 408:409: 8.7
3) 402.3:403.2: 9.6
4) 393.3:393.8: 7.3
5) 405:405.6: 9.5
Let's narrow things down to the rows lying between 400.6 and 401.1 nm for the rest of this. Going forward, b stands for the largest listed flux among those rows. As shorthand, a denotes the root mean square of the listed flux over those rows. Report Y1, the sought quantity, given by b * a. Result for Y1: 91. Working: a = 9.5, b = 9.56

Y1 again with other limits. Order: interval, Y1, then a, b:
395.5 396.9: 59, 7.2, 8.23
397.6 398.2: 69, 8.1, 8.46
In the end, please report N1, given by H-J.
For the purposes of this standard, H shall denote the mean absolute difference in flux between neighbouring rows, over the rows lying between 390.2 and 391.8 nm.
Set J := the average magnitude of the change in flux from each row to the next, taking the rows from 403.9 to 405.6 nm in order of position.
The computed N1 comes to -0.03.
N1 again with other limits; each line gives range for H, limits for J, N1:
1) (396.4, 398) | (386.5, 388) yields -0.25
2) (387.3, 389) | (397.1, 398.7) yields -0.02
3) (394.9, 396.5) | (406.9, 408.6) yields 0.09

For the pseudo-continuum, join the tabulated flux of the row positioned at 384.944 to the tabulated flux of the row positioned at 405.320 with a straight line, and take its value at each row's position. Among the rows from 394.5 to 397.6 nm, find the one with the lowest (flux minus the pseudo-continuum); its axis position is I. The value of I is 396.641 nm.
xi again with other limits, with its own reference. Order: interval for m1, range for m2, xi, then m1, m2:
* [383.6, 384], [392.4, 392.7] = -1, 0.4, 0.36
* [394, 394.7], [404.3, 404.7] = -4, 0.8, 0.39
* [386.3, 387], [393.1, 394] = -5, 1.2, 0.88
